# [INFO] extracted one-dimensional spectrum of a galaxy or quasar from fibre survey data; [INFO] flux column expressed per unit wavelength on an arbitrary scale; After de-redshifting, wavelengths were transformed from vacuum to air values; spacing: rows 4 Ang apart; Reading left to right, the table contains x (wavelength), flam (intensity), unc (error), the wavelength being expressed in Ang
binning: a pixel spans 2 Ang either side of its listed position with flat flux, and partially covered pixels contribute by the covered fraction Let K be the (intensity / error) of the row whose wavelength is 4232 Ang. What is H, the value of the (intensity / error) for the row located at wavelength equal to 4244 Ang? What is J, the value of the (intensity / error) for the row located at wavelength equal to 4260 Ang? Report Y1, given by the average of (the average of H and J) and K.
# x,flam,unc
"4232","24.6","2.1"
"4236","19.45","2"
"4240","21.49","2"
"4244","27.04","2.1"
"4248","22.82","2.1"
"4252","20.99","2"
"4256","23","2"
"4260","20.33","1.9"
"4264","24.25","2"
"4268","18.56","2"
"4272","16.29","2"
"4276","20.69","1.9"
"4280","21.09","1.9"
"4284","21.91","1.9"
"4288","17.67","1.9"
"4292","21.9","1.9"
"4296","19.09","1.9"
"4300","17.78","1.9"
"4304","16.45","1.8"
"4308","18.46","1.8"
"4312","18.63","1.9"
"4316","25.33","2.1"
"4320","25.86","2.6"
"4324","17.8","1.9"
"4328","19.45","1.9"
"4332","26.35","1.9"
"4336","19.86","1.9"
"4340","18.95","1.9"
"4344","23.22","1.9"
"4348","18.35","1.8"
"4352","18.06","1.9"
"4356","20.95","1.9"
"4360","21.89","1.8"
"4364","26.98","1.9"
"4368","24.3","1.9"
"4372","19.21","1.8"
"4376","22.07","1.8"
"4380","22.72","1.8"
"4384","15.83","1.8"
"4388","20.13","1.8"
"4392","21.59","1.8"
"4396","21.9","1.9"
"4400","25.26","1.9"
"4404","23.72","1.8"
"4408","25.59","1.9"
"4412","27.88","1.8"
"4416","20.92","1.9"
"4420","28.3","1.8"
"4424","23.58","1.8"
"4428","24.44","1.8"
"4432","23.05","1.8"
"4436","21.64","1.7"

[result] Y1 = 11.8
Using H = 12.9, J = 10.7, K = 11.7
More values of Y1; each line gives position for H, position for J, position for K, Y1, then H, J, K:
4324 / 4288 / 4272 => 8.7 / 9.4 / 9.3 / 8.1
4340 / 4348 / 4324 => 9.7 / 10.0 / 10.2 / 9.4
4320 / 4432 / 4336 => 10.9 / 9.9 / 12.8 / 10.5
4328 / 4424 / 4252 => 11.1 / 10.2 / 13.1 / 10.5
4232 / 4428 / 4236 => 11.2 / 11.7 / 13.6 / 9.7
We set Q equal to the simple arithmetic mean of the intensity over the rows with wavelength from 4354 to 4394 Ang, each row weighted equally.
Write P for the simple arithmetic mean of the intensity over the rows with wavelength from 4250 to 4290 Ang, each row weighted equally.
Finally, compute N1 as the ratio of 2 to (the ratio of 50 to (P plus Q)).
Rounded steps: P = 20.5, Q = 21.6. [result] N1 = 1.68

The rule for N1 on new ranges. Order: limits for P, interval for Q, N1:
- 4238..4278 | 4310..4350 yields 1.72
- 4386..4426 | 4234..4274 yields 1.81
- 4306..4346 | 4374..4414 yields 1.76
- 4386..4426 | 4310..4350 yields 1.81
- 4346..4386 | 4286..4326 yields 1.64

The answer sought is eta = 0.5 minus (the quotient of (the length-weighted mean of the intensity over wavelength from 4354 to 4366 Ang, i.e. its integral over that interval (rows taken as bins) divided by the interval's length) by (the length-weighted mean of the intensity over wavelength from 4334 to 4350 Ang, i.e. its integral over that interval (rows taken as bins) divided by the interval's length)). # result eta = -0.66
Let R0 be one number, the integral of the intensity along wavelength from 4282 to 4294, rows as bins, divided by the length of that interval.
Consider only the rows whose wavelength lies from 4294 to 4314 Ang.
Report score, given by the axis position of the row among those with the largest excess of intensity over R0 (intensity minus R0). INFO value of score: 4296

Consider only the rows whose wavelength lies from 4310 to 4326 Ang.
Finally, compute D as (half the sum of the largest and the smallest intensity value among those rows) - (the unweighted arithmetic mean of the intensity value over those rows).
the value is -0.1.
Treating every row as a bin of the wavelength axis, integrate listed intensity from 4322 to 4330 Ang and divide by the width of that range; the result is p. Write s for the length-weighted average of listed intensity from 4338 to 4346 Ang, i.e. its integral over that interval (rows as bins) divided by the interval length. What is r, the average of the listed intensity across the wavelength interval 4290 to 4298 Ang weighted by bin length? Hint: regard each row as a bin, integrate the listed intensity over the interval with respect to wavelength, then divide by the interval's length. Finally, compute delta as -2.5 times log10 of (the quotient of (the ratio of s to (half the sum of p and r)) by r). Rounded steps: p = 19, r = 20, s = 21.1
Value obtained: 3.20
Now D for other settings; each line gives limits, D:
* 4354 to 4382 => 0.5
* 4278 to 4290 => -0.4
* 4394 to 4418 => 0.2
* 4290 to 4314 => 0.5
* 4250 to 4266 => 0.1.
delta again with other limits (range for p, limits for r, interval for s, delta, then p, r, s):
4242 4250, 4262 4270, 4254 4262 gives 3.40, 25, 21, 21.7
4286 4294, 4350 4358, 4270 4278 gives 3.29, 20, 20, 18.5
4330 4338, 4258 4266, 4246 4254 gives 3.41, 23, 22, 21.9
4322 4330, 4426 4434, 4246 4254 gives 3.40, 19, 24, 21.9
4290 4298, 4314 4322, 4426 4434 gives 3.49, 20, 26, 23.7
